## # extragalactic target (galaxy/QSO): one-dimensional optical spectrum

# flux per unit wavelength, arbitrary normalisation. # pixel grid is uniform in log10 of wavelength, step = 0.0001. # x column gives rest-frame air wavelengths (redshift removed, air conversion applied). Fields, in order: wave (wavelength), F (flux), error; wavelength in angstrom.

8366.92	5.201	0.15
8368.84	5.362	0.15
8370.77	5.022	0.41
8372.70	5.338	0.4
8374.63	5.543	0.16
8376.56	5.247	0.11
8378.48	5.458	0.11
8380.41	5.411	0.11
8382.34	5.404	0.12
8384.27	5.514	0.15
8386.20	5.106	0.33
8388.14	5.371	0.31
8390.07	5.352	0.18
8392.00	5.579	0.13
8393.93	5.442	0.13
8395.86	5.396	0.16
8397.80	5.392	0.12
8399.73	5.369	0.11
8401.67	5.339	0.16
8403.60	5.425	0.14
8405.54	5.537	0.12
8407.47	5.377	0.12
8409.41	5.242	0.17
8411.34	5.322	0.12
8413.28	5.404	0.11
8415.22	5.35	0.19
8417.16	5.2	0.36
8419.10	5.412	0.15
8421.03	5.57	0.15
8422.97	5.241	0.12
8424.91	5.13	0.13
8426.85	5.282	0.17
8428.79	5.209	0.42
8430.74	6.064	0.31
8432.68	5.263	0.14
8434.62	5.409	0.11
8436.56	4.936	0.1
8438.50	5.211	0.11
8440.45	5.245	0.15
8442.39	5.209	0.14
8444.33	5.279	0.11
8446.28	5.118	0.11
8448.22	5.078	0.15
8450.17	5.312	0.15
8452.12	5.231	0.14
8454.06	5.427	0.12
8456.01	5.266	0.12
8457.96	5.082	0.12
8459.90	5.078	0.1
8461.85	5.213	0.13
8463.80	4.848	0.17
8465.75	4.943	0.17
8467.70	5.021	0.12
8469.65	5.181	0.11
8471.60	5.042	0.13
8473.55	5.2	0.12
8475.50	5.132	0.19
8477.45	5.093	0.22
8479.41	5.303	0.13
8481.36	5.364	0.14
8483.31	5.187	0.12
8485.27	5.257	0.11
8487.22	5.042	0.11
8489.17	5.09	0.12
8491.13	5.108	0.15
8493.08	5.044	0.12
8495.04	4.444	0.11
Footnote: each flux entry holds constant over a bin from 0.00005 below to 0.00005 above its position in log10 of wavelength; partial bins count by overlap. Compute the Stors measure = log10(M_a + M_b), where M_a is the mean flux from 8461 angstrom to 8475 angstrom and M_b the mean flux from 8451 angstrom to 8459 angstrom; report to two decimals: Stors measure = 1.01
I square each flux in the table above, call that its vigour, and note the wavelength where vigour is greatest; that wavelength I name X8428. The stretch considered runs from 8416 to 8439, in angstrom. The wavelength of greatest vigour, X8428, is 8430.74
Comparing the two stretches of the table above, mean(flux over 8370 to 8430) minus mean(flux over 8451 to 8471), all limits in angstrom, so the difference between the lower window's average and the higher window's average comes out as 0.23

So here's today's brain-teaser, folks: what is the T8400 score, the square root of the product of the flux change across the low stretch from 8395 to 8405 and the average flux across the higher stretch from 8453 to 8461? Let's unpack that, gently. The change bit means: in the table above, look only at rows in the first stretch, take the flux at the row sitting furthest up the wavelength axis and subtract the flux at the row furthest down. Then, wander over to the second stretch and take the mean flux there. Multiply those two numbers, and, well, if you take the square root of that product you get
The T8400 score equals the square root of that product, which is 0.39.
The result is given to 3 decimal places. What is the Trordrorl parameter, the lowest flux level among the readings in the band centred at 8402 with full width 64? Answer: 5.022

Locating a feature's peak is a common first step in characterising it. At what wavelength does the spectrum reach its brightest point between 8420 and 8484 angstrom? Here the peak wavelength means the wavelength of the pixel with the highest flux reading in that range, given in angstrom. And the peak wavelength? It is 8430.74 angstrom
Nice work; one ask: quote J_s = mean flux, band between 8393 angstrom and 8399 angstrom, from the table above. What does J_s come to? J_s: 5.41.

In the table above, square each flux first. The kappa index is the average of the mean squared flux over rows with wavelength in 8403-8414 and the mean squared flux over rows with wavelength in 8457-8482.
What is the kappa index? 27.6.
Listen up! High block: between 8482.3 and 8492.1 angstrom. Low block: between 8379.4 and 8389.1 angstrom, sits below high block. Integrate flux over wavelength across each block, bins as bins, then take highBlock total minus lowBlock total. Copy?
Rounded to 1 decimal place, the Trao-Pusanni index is -1.6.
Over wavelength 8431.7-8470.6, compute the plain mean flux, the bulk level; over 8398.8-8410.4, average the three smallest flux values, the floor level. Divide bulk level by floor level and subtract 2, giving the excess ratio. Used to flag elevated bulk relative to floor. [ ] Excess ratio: -1.03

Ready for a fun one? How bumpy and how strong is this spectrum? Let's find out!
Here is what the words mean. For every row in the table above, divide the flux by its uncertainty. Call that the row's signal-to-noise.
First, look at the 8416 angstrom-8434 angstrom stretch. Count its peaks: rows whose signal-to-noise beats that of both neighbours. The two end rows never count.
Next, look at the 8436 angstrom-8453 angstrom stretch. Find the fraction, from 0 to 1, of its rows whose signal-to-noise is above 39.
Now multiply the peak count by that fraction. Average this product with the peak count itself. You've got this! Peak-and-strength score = 0.7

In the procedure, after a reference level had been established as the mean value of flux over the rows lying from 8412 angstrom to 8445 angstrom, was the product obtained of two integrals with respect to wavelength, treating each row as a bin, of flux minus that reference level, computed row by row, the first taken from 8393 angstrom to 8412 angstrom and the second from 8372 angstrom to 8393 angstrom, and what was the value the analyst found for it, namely 2.0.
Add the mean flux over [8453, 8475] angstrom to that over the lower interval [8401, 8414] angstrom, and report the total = 10.5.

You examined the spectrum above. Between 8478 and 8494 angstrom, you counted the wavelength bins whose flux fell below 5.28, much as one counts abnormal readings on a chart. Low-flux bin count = 6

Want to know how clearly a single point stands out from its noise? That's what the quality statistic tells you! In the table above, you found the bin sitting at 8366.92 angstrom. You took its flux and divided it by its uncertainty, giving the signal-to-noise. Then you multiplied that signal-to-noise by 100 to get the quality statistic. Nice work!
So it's 3467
